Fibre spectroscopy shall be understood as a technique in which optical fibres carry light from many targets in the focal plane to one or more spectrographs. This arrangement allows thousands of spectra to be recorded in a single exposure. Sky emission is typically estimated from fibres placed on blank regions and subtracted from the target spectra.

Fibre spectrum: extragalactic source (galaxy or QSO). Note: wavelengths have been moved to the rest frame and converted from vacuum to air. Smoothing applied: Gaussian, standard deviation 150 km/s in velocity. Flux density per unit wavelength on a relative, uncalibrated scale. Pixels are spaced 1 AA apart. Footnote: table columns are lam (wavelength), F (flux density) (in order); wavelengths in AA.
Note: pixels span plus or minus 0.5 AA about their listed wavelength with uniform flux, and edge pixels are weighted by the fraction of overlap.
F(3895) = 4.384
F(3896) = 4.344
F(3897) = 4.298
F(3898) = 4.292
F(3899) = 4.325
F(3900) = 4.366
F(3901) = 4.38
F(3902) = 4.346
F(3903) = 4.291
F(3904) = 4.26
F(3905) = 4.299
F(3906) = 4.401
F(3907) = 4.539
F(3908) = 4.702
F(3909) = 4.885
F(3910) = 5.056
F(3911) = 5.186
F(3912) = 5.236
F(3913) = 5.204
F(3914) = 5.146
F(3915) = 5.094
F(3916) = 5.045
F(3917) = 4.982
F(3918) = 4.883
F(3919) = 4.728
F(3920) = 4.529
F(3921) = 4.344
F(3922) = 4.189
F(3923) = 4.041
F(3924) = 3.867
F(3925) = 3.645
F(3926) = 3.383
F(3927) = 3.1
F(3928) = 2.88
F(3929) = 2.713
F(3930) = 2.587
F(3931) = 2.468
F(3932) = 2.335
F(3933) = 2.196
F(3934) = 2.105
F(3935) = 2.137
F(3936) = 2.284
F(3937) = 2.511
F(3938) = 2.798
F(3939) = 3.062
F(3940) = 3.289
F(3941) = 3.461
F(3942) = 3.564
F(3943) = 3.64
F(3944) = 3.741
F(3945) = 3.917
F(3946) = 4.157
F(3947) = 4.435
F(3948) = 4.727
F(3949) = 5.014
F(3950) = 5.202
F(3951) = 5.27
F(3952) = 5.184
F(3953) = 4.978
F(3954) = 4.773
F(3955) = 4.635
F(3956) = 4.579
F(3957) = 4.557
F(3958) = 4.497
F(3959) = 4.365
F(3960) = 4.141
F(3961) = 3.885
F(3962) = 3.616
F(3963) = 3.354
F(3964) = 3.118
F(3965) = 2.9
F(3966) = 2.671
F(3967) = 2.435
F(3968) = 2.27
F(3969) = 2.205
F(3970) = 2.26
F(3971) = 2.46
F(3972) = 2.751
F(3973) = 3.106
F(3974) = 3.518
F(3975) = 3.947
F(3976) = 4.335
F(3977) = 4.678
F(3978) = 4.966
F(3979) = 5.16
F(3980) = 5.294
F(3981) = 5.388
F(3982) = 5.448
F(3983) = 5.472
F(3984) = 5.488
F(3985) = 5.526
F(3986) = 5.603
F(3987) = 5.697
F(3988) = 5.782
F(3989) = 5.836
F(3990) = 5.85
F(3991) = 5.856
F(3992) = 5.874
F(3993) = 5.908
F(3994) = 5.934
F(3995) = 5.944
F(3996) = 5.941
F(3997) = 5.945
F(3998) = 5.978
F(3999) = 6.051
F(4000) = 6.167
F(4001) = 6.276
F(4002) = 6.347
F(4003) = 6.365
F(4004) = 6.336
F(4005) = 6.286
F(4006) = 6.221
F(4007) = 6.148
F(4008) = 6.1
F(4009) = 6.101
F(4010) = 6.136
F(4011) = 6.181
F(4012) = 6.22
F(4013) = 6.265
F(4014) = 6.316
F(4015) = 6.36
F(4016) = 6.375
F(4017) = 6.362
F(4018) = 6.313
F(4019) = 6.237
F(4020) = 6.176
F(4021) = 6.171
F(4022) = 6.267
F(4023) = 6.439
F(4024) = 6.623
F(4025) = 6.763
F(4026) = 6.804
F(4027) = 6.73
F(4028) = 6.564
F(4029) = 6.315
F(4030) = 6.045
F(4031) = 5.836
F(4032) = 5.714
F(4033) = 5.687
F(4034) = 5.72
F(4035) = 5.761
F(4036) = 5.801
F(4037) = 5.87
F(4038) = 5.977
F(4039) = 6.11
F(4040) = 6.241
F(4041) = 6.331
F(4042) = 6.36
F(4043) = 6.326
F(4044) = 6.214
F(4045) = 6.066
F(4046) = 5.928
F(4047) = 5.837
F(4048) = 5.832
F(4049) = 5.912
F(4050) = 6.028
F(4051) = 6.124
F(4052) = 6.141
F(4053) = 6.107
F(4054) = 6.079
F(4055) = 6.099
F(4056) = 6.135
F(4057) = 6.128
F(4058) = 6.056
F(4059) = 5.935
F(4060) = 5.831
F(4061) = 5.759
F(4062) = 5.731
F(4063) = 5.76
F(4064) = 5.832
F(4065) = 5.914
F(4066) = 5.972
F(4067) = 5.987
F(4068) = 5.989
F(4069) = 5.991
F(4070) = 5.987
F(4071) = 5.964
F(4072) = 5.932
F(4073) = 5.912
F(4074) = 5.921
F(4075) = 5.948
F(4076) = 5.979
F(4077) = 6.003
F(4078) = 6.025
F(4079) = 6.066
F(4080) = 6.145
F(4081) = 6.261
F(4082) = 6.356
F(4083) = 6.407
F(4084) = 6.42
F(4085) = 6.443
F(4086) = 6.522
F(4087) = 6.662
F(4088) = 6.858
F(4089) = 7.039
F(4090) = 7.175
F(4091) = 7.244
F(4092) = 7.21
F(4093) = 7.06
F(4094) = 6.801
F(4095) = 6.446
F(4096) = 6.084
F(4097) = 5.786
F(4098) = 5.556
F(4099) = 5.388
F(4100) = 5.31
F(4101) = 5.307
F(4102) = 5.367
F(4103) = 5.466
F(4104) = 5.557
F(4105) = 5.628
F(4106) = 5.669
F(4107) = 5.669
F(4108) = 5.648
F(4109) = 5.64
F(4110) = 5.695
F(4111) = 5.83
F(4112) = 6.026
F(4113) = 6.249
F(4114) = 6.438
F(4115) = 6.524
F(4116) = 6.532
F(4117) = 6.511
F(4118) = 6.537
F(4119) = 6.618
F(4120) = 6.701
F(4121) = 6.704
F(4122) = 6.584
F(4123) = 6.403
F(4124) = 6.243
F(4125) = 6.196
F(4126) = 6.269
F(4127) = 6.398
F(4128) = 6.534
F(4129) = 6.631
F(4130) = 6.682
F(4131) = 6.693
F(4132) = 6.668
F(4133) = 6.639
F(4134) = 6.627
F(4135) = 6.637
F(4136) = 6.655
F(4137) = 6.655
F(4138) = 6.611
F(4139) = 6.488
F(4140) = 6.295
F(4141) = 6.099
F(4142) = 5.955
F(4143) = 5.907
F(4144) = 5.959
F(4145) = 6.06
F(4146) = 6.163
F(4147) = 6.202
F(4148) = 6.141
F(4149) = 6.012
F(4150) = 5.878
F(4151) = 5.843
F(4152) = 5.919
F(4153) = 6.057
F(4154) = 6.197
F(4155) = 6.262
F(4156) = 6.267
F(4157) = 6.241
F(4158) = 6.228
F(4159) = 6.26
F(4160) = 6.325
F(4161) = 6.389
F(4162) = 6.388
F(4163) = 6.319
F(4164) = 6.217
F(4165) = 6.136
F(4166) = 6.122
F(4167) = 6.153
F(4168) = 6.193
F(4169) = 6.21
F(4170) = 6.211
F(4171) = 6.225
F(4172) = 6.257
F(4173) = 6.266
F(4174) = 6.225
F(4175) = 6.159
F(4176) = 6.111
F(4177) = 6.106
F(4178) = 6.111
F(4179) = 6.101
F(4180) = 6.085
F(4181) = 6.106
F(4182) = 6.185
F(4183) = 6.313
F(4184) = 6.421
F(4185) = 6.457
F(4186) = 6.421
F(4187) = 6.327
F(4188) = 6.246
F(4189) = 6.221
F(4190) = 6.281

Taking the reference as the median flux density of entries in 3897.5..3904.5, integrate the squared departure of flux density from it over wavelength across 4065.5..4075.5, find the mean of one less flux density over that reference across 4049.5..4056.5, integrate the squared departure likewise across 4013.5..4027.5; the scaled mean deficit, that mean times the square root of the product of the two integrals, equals -16.8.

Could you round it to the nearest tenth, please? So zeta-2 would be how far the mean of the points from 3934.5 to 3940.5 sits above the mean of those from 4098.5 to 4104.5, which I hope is -2.7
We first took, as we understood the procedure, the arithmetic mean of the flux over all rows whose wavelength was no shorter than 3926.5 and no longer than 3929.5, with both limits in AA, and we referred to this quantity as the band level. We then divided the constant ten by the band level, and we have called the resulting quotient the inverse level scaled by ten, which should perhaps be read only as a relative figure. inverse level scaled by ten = 3.5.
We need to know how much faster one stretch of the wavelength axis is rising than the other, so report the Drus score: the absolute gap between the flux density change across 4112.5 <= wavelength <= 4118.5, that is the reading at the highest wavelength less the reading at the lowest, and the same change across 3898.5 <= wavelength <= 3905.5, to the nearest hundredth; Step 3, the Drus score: 0.31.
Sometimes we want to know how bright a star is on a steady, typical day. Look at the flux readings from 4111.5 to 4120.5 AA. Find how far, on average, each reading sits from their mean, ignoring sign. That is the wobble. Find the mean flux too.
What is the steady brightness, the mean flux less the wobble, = 6.3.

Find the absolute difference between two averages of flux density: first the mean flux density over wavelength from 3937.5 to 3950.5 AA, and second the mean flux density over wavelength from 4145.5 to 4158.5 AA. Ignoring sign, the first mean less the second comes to 2.2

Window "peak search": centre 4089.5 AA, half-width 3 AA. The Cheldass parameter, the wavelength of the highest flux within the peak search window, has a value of 4091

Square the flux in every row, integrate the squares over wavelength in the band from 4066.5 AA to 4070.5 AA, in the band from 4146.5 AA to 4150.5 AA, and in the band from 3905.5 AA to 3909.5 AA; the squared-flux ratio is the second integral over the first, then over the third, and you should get 0.0119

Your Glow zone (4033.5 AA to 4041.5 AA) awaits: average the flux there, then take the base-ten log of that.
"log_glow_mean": 0.776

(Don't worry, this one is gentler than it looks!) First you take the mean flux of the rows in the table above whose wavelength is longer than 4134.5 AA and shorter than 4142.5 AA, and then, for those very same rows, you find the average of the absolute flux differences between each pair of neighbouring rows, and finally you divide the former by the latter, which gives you 63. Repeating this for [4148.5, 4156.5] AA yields 71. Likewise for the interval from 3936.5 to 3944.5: 19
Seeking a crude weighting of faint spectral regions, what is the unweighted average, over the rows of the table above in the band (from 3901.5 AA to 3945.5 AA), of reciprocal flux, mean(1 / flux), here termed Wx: 0.282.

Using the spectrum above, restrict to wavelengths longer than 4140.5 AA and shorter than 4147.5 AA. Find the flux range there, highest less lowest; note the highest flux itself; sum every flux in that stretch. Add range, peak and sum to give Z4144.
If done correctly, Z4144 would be 49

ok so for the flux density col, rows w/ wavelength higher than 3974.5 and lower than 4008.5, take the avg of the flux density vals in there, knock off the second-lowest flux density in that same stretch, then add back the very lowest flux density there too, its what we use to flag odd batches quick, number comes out 5.32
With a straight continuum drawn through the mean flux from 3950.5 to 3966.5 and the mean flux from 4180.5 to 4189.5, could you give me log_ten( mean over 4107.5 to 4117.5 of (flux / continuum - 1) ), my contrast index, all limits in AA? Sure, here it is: -1.06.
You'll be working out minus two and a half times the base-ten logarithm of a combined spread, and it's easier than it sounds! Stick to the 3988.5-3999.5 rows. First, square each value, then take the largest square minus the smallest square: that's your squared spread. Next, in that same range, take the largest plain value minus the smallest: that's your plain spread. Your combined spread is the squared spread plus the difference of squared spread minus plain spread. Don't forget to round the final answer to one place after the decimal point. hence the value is -1.7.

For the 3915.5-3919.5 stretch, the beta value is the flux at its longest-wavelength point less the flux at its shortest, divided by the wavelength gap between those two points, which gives -0.11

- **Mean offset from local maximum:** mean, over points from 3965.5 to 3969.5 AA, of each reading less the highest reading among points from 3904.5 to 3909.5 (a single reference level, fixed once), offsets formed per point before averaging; -2.5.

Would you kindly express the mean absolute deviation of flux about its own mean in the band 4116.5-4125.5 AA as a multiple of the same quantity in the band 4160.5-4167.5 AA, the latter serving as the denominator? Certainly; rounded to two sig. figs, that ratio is 1.4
